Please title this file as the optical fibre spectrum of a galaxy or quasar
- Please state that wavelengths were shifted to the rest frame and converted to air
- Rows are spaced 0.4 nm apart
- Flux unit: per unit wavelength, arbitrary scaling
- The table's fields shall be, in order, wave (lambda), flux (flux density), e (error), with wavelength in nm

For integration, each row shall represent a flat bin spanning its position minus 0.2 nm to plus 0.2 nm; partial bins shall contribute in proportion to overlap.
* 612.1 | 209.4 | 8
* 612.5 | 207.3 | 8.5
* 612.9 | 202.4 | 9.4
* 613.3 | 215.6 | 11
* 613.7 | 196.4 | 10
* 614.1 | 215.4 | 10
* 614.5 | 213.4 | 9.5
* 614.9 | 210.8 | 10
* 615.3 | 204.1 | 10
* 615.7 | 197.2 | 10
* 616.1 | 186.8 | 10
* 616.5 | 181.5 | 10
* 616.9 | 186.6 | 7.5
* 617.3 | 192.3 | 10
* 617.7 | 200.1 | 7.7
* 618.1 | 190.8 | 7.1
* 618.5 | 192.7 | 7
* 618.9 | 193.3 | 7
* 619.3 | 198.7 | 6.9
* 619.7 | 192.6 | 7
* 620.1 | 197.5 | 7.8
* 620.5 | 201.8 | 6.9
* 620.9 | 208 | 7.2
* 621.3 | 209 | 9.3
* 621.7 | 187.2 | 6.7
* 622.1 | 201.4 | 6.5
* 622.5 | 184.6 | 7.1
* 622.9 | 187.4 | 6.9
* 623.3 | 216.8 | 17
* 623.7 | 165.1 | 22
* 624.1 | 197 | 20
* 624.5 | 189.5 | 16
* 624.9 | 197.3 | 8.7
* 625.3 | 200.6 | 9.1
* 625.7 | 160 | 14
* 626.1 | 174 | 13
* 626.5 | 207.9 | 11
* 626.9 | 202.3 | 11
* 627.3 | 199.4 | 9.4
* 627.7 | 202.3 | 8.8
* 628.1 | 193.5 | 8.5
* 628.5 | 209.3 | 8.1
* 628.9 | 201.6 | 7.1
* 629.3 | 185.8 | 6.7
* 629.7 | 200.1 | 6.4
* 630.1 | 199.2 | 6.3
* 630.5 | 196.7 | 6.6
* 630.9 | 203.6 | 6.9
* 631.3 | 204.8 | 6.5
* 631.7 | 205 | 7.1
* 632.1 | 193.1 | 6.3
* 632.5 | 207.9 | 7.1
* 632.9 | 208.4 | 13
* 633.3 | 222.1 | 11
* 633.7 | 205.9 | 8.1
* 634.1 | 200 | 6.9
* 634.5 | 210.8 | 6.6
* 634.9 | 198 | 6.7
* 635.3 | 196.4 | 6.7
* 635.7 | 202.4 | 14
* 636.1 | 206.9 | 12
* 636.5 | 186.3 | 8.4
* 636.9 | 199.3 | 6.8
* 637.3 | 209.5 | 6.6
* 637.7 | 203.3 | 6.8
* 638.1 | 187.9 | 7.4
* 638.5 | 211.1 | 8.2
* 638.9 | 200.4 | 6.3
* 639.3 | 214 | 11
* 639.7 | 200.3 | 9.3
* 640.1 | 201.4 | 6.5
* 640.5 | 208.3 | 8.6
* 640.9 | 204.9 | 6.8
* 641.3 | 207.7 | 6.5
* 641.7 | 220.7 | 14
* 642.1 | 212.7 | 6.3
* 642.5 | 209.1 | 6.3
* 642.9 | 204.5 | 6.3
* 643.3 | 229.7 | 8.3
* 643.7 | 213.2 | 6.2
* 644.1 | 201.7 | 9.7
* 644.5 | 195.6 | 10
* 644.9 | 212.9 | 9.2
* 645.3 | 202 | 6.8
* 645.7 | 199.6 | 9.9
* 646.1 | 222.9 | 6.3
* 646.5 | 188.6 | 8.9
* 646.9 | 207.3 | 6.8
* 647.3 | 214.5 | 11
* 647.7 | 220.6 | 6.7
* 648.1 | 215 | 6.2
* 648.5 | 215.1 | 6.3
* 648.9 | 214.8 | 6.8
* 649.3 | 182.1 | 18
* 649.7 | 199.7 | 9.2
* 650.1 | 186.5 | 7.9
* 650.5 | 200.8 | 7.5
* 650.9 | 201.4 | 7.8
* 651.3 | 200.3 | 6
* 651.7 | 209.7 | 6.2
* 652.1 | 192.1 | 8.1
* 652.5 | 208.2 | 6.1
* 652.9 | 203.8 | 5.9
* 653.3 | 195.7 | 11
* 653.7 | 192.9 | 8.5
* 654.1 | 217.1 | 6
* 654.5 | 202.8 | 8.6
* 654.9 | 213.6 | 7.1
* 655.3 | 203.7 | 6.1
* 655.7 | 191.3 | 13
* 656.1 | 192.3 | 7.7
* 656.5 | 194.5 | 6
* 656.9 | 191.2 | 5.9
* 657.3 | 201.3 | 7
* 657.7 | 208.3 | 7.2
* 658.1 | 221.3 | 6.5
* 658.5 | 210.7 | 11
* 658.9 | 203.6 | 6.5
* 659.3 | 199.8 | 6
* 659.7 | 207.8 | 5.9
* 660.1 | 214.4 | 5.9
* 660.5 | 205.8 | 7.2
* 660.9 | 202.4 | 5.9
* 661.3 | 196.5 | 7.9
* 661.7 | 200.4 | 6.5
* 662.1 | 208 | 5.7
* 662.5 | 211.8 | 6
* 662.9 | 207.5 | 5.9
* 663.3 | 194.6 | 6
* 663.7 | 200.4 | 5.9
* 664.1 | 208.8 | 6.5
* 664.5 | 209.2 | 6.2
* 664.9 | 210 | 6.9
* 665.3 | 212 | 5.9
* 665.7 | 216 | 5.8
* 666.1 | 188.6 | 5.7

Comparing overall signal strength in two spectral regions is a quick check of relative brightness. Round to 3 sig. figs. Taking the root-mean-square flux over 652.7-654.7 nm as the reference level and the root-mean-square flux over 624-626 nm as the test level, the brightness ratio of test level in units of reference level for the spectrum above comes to 0.935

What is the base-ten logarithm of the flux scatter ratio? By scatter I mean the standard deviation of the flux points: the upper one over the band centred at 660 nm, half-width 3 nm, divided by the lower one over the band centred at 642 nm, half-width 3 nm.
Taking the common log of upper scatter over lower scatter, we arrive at -0.13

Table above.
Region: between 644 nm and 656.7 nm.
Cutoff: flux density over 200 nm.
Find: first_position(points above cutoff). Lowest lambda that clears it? 644.1 nm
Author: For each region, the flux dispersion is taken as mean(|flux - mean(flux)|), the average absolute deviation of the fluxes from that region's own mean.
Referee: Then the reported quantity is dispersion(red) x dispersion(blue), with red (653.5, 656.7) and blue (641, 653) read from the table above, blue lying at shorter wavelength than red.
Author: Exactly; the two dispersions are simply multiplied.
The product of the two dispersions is 72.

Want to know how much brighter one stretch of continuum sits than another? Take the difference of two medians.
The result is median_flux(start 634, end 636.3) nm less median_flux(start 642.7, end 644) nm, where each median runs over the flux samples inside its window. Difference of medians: -12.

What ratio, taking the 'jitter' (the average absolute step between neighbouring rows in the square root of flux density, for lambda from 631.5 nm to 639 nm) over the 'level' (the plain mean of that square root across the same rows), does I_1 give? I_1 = 0.0272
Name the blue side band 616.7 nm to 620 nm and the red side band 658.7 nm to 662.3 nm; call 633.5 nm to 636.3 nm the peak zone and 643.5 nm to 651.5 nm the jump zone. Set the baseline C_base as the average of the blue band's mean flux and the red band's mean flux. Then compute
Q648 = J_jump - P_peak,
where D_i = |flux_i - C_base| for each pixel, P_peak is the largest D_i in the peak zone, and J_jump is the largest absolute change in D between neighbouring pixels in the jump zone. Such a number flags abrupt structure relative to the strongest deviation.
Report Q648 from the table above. 11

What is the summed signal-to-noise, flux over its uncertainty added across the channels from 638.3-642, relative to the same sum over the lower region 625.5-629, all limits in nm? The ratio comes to 1.26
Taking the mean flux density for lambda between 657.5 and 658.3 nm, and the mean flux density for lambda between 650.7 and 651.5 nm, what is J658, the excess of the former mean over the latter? 14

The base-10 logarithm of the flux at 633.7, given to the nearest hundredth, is 2.31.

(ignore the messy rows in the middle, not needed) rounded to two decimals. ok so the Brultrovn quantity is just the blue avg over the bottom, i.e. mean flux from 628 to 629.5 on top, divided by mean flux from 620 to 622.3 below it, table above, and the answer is 0.98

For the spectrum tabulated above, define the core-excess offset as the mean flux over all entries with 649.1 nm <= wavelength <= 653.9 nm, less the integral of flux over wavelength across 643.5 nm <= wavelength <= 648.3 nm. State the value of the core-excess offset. -800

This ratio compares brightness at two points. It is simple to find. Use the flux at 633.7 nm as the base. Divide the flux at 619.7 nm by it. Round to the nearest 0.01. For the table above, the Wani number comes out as 0.94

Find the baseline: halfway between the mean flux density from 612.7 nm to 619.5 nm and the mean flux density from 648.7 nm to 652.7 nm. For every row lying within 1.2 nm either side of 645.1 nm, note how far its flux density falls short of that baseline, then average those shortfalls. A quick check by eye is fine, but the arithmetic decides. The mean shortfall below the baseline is -6.6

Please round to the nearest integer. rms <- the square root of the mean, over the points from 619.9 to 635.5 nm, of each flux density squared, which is 199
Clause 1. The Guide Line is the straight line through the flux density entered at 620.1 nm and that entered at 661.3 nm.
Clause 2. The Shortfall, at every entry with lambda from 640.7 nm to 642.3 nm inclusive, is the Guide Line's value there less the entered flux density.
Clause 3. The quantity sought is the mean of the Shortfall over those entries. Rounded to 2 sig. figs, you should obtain -15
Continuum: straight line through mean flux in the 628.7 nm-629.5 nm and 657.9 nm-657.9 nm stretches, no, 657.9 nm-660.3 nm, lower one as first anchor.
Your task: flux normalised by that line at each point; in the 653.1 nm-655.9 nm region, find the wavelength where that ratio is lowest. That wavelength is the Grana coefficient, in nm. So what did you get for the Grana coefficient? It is 655.7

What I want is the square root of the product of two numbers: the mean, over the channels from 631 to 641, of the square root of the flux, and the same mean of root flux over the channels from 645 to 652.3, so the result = 14.3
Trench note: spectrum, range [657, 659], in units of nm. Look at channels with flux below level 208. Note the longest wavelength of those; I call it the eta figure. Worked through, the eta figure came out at 658.9 nm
